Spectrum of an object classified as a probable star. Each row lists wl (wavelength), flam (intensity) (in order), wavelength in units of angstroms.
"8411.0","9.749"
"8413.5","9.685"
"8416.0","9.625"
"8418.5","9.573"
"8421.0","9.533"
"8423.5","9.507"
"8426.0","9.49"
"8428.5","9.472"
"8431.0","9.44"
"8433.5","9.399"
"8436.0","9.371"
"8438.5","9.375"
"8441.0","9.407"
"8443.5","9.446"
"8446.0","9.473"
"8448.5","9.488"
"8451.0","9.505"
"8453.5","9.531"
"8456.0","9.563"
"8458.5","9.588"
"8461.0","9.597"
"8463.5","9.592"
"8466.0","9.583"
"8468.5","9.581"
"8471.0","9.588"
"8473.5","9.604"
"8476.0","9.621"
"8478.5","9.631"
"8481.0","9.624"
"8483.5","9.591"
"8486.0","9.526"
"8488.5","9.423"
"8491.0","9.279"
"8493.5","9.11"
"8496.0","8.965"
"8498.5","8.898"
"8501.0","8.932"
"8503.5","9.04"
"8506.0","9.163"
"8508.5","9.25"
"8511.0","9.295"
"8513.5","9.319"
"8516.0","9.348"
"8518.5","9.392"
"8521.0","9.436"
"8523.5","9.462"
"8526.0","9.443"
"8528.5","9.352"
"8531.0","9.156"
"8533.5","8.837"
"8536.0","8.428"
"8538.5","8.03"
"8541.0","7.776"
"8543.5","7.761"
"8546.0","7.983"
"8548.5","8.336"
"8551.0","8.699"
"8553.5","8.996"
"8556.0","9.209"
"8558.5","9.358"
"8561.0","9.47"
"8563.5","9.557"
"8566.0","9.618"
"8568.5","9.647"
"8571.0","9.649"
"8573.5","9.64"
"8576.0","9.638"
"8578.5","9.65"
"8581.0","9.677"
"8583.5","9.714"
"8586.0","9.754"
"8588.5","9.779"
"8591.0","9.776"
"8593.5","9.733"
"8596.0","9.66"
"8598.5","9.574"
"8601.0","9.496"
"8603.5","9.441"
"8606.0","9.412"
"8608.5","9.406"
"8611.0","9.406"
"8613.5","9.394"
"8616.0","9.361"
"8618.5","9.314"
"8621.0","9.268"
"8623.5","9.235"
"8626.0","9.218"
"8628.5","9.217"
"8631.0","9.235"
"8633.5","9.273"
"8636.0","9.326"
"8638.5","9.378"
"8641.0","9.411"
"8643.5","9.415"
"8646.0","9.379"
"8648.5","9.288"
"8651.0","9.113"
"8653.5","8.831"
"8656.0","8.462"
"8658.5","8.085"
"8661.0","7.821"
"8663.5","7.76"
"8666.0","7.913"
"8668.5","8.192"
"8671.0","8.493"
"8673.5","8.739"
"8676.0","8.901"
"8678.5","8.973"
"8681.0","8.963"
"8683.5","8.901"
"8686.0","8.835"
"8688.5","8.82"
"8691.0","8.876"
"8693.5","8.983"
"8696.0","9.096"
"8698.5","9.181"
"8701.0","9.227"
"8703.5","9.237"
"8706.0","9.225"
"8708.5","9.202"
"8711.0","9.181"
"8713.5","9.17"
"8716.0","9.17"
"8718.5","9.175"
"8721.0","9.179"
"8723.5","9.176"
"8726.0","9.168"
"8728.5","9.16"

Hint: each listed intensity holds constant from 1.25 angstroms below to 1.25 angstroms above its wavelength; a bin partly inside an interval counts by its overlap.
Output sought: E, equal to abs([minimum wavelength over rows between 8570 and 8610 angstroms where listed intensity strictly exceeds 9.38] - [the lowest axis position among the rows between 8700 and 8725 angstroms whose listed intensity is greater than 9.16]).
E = 130.0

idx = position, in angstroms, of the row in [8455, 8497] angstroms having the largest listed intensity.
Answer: 8478.5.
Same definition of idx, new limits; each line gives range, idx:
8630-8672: 8643.5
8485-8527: 8486.0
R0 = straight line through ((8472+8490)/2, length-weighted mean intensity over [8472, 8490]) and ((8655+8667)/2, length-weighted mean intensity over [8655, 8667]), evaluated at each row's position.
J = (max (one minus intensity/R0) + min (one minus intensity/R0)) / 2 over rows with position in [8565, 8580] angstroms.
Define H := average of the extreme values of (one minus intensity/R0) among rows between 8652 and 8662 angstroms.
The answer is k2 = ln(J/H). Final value 1.0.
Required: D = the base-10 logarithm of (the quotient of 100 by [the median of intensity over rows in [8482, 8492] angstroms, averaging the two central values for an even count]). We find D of 1.02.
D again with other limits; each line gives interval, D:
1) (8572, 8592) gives 1.01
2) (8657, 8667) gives 1.10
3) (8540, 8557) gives 1.08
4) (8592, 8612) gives 1.02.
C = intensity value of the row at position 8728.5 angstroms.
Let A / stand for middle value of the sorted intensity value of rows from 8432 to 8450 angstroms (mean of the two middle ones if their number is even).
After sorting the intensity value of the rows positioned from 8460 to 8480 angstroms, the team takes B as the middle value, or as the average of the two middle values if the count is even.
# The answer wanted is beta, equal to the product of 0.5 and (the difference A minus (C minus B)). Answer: 4.9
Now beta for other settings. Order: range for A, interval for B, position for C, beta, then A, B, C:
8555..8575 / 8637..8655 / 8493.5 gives 4.9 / 9.59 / 9.38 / 9.11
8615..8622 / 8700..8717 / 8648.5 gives 4.6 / 9.31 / 9.20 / 9.288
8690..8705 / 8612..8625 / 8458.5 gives 4.4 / 9.14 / 9.31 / 9.588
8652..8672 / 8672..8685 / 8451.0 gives 3.8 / 8.14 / 8.90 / 9.505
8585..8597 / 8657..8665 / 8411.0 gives 3.9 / 9.75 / 7.82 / 9.749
